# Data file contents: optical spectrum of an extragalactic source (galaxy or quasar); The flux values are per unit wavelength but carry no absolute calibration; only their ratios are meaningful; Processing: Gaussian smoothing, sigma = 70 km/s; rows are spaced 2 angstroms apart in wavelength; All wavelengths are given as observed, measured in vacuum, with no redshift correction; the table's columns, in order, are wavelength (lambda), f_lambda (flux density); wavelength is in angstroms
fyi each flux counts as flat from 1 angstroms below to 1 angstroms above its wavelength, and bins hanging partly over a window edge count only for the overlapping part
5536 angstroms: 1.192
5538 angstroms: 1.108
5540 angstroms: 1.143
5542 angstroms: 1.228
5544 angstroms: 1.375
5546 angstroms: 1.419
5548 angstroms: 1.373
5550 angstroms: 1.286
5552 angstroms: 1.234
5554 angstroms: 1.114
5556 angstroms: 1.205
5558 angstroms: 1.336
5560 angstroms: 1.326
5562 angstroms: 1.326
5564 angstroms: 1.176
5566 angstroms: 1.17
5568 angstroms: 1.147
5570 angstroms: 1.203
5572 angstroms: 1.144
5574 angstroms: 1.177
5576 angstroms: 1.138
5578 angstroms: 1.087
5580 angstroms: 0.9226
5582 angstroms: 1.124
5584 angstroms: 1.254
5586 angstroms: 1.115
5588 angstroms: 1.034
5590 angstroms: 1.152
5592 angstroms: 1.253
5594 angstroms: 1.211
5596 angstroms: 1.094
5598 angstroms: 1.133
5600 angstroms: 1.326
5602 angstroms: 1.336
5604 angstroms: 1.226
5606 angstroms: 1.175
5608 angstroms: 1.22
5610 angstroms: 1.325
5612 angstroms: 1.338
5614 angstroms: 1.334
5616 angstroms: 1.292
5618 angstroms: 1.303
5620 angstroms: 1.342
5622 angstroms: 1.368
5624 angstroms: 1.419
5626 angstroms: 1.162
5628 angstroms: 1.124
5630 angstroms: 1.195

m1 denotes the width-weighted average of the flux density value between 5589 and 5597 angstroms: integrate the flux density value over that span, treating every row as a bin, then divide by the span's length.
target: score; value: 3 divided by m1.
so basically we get 2.55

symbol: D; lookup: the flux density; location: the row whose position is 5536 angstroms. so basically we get 1.192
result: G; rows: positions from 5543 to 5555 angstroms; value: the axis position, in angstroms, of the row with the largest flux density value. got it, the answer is 5546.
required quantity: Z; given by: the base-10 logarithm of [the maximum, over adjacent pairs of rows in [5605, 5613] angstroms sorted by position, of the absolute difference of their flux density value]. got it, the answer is -0.98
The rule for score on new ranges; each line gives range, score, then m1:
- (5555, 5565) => 2.36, 1.27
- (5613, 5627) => 2.28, 1.32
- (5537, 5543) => 2.59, 1.16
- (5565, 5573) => 2.57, 1.17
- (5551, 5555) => 2.56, 1.17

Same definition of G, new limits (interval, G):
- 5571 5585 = 5584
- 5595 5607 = 5602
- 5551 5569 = 5558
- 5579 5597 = 5584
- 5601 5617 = 5612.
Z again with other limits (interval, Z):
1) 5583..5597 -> -0.86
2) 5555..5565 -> -0.82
